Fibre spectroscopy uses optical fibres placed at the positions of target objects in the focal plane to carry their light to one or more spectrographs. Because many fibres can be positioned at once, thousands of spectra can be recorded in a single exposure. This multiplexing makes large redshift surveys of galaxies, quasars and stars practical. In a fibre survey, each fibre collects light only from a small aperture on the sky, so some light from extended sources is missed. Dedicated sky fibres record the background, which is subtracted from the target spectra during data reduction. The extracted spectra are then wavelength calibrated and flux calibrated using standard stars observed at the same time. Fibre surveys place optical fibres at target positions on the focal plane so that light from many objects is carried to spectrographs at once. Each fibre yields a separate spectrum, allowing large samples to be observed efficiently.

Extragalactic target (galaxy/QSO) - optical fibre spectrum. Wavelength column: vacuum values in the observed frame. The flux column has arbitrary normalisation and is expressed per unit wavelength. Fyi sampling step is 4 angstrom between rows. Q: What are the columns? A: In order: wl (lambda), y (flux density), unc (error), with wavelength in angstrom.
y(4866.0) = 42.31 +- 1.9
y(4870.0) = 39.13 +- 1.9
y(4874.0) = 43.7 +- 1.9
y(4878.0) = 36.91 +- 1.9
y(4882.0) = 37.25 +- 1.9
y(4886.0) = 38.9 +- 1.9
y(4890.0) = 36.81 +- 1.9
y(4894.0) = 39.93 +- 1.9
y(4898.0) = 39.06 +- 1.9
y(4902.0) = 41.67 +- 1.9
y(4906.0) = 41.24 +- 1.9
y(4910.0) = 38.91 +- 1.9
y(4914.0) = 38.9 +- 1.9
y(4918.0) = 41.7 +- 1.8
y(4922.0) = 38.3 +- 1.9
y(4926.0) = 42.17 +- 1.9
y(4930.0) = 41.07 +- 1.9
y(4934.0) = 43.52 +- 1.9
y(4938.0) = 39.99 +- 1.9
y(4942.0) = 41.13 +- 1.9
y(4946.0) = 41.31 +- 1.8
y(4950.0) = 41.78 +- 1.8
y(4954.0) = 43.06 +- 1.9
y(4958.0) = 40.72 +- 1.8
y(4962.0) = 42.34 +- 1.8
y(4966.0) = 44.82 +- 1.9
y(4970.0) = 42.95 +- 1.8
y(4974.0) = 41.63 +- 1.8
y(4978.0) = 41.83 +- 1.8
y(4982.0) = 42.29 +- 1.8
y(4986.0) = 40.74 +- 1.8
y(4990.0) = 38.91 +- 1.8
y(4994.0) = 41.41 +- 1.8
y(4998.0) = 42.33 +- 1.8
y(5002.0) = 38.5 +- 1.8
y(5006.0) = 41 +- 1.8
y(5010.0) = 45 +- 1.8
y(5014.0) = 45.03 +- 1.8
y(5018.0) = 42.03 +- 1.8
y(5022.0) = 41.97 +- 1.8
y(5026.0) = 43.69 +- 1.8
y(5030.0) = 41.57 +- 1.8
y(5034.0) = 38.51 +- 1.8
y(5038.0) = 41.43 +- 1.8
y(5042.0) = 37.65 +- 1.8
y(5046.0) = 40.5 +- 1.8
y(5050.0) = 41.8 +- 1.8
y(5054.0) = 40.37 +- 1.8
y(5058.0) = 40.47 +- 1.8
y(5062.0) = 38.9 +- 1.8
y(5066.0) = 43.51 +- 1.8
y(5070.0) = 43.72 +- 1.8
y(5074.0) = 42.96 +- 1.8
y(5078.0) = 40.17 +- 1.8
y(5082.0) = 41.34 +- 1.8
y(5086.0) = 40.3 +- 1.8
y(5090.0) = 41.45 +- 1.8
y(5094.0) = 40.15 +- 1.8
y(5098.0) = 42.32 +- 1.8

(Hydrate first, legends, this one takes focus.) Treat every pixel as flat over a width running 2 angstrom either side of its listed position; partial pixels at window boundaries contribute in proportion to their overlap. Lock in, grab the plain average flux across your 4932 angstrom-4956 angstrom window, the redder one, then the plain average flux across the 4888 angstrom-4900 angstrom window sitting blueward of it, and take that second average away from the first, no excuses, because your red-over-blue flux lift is 3.2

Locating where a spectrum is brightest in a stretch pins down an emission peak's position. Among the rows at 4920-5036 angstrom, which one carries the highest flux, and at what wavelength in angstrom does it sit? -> 5014.0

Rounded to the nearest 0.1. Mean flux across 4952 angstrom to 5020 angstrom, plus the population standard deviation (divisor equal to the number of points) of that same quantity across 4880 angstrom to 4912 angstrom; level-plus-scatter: 43.6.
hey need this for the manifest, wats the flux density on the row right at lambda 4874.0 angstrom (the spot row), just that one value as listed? 43.7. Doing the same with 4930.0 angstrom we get 41.07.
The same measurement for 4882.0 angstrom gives 37.25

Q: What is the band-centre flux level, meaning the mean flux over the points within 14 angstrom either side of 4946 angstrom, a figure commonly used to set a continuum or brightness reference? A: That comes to 41.64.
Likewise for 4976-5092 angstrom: 41.36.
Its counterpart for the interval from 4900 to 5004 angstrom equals 41.28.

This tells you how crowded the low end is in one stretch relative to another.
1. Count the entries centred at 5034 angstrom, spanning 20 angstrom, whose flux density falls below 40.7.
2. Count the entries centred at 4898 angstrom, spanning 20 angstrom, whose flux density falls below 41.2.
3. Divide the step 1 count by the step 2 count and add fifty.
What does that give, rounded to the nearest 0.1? 50.7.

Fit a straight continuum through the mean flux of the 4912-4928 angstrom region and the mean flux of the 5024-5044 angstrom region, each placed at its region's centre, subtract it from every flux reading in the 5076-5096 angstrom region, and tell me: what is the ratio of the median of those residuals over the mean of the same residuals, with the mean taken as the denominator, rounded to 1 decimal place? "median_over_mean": 15.7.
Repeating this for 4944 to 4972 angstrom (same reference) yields 1.0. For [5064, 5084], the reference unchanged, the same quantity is 1.4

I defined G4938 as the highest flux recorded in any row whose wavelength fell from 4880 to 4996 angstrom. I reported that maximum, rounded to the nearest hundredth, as 44.82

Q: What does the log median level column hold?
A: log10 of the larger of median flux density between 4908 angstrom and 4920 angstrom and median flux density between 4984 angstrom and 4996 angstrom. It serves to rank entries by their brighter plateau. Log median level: 1.61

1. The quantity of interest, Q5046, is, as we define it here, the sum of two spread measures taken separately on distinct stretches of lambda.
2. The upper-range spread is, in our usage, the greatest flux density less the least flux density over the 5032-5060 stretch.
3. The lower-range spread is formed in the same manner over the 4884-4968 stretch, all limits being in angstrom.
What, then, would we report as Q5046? 12.2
